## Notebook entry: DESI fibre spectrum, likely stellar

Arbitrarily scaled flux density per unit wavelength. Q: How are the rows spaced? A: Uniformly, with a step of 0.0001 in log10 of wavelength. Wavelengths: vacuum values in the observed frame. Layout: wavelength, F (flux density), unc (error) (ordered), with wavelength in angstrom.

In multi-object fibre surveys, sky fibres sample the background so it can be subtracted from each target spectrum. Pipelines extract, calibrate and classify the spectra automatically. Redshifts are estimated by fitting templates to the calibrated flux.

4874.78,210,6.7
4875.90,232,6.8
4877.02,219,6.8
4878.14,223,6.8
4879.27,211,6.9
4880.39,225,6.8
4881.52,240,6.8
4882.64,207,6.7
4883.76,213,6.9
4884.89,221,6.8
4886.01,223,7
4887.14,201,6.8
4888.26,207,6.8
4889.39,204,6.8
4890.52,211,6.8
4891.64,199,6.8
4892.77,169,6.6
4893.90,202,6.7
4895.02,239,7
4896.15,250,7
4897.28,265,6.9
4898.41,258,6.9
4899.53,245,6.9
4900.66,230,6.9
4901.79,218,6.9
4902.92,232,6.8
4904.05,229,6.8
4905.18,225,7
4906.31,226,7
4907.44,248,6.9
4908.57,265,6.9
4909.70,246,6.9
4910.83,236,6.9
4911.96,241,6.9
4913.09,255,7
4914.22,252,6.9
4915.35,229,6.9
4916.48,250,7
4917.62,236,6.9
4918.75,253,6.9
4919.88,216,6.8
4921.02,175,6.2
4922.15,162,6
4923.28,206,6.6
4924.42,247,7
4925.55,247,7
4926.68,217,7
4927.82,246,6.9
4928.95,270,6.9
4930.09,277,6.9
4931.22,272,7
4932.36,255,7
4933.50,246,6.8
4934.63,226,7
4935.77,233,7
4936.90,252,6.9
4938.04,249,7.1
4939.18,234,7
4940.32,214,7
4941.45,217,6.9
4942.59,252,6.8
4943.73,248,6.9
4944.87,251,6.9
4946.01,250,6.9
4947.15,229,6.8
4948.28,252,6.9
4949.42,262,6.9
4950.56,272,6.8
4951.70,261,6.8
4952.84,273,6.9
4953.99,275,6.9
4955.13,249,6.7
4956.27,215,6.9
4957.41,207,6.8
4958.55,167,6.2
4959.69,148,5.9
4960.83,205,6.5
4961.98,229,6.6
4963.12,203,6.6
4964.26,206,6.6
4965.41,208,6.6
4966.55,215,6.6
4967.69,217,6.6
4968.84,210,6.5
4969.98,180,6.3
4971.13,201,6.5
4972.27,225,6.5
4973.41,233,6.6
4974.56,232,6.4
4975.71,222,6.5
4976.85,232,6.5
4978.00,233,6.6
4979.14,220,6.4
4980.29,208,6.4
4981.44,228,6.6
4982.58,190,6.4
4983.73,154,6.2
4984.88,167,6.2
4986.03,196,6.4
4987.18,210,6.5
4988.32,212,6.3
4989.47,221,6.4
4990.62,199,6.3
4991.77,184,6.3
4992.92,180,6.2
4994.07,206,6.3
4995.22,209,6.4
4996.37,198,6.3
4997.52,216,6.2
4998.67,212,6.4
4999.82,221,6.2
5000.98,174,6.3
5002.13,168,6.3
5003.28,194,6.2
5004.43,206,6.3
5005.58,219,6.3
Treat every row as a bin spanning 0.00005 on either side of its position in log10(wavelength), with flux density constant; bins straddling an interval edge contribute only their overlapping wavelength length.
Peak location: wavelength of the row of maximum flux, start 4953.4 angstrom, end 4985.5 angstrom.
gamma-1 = 4953.99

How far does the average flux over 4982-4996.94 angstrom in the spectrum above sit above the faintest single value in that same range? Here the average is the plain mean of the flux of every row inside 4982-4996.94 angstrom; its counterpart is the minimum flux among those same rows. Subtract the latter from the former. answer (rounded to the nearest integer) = 40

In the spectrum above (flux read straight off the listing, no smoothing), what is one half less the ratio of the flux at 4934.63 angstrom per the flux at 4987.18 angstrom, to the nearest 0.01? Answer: -0.58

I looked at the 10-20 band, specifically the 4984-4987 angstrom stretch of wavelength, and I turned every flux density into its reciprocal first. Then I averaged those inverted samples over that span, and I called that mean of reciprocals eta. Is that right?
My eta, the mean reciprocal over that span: 0.0055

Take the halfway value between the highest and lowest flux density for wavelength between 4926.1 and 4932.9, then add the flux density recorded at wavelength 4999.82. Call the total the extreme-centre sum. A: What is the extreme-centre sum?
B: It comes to 468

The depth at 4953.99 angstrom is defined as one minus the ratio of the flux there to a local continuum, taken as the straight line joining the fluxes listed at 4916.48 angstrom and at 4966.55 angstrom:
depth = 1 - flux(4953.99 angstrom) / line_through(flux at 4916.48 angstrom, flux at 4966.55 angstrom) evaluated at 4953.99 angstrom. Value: -0.23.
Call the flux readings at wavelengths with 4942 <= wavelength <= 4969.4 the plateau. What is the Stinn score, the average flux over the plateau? 229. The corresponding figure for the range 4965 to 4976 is 214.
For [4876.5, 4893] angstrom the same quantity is 212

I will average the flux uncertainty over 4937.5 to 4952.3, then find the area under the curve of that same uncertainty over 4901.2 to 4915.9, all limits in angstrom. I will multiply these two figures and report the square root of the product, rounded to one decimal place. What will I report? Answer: 26.5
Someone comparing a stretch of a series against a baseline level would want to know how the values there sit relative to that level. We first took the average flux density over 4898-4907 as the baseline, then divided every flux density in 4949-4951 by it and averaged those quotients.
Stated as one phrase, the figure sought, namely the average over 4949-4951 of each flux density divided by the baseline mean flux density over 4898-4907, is 1.15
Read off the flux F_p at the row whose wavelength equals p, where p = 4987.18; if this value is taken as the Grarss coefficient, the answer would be 210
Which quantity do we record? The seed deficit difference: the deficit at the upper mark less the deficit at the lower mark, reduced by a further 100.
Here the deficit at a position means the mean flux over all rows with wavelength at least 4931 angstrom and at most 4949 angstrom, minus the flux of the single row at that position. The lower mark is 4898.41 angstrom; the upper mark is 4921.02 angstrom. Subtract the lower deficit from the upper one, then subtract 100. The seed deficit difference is -17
